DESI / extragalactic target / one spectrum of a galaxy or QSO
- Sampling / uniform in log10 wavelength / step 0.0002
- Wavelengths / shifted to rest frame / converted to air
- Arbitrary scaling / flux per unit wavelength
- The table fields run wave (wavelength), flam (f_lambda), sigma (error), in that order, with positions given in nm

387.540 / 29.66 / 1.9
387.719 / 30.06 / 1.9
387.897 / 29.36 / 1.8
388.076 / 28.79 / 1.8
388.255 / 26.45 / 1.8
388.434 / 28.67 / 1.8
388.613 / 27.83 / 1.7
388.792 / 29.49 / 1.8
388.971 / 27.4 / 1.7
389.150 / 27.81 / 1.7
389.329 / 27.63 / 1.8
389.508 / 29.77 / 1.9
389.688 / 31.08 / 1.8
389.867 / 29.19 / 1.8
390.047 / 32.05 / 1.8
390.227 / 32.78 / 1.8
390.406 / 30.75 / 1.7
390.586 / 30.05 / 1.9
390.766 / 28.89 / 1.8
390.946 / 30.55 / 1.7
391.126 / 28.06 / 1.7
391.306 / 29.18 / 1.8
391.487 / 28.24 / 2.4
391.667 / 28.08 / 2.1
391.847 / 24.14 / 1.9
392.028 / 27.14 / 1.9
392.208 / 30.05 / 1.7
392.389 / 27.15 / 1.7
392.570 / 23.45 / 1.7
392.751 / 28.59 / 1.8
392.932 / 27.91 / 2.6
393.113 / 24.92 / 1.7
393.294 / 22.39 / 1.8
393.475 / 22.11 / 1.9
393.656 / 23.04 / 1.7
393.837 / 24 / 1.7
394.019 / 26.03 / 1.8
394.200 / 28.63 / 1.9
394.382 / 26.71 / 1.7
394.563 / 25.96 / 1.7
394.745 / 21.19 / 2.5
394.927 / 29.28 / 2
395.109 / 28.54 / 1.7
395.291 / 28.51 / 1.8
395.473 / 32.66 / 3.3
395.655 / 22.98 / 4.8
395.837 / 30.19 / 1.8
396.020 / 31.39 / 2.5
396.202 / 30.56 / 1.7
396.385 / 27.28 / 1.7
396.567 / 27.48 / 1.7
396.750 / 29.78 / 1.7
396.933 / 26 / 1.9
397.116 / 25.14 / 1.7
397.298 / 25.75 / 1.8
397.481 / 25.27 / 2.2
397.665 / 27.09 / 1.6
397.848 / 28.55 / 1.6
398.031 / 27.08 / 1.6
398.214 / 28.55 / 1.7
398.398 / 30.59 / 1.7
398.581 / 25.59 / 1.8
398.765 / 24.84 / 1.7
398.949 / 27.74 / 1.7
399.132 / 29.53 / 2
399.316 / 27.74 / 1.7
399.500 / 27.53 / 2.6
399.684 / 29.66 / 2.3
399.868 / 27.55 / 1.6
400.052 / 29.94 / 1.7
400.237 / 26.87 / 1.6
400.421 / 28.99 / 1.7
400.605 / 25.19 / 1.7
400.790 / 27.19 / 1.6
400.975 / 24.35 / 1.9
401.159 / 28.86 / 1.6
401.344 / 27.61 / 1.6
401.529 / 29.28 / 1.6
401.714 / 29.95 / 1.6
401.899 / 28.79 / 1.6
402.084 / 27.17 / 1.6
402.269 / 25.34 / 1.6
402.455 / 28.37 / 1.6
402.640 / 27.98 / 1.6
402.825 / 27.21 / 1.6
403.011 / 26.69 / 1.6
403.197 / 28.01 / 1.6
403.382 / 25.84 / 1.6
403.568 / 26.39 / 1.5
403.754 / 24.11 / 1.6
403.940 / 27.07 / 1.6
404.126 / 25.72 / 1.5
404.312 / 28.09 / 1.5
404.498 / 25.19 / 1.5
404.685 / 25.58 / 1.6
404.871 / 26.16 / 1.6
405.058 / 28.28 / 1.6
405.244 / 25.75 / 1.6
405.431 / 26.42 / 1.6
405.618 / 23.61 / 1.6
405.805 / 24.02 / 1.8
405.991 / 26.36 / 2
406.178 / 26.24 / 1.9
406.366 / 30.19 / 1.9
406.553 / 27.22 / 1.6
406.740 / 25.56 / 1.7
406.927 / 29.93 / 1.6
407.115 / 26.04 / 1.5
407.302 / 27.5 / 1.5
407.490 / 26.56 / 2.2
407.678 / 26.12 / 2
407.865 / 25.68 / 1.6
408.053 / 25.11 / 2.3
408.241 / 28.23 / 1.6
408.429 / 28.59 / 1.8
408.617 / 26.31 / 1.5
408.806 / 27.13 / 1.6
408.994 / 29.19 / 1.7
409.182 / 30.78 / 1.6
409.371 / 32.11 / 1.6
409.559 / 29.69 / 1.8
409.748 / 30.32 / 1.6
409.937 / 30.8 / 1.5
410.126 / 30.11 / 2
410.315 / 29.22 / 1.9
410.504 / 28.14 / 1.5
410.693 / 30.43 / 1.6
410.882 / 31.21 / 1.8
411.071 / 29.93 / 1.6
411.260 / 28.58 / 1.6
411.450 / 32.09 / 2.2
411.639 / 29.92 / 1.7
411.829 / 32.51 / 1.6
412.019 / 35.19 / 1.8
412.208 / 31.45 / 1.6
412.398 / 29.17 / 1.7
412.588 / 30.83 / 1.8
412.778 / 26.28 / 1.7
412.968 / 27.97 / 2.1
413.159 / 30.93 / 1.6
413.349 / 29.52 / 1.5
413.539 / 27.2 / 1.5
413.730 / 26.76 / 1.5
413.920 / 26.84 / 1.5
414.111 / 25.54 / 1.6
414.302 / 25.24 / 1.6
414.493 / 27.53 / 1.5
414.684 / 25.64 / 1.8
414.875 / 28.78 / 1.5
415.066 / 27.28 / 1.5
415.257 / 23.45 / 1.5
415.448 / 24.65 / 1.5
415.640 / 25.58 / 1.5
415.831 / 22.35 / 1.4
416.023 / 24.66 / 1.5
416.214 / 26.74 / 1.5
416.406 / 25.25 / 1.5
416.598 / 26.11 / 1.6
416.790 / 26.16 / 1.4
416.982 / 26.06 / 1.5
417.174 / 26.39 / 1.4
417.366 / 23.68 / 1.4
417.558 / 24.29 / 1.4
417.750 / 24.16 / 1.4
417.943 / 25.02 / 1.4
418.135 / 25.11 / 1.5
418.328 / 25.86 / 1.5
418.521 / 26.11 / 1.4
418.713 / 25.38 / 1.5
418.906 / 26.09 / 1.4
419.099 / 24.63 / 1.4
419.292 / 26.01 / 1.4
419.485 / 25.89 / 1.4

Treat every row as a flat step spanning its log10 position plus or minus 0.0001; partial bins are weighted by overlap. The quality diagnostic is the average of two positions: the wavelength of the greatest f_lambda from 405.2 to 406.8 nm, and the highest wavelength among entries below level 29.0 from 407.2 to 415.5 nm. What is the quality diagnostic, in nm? 410.91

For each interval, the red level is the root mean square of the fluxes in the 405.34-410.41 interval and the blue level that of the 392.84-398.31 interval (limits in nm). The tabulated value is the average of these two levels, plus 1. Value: 28.4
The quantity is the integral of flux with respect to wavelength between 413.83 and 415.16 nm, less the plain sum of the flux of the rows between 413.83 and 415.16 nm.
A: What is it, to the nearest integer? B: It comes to -151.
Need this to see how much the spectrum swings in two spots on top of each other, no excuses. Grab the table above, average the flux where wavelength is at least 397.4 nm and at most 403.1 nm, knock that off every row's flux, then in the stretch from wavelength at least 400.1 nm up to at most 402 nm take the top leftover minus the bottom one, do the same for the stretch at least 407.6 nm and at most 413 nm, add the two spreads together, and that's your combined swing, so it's 15.7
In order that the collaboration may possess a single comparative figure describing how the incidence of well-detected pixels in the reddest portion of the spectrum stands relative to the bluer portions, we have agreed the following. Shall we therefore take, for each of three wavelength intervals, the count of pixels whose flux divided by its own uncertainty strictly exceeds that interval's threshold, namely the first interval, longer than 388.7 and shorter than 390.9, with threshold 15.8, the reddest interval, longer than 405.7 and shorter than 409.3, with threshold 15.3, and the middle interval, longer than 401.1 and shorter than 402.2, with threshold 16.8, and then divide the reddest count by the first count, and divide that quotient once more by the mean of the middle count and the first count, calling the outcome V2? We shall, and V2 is 0.150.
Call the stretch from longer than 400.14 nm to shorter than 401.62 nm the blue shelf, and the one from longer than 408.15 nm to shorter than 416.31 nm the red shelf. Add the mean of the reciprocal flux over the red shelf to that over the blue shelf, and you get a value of 0.0722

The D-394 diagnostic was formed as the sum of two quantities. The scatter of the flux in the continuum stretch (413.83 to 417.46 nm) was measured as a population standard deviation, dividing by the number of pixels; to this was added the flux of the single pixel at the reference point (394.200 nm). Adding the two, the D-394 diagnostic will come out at 30.1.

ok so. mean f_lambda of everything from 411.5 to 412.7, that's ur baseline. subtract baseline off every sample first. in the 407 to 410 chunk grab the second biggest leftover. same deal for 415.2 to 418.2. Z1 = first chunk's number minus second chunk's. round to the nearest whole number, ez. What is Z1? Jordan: 4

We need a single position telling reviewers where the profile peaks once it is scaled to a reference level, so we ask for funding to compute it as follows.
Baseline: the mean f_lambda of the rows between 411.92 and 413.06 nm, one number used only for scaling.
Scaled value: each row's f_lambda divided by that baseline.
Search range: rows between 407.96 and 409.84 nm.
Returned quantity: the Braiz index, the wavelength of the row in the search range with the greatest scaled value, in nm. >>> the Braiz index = 409.371 nm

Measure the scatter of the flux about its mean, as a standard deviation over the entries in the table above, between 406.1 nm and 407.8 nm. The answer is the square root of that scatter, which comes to 1.3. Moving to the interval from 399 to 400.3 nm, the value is 1.1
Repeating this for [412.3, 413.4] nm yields 1.3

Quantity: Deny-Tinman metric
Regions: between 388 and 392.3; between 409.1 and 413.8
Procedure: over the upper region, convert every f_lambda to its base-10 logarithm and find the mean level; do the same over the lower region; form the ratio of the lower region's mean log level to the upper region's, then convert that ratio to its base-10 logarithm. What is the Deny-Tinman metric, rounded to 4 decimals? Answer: -0.0049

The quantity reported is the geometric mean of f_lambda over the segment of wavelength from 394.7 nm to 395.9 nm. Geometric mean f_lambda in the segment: 27.3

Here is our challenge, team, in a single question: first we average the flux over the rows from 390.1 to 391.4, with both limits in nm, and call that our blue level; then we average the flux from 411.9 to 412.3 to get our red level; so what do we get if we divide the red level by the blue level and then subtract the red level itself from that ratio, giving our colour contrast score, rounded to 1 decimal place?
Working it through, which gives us -32.2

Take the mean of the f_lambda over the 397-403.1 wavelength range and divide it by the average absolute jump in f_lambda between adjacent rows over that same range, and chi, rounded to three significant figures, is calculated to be 14.8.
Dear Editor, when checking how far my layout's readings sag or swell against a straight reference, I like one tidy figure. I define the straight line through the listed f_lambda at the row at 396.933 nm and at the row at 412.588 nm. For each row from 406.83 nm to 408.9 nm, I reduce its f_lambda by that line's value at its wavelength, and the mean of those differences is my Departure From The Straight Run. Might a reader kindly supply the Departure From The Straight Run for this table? -2.4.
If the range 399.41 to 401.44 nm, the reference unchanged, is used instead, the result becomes 0.5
